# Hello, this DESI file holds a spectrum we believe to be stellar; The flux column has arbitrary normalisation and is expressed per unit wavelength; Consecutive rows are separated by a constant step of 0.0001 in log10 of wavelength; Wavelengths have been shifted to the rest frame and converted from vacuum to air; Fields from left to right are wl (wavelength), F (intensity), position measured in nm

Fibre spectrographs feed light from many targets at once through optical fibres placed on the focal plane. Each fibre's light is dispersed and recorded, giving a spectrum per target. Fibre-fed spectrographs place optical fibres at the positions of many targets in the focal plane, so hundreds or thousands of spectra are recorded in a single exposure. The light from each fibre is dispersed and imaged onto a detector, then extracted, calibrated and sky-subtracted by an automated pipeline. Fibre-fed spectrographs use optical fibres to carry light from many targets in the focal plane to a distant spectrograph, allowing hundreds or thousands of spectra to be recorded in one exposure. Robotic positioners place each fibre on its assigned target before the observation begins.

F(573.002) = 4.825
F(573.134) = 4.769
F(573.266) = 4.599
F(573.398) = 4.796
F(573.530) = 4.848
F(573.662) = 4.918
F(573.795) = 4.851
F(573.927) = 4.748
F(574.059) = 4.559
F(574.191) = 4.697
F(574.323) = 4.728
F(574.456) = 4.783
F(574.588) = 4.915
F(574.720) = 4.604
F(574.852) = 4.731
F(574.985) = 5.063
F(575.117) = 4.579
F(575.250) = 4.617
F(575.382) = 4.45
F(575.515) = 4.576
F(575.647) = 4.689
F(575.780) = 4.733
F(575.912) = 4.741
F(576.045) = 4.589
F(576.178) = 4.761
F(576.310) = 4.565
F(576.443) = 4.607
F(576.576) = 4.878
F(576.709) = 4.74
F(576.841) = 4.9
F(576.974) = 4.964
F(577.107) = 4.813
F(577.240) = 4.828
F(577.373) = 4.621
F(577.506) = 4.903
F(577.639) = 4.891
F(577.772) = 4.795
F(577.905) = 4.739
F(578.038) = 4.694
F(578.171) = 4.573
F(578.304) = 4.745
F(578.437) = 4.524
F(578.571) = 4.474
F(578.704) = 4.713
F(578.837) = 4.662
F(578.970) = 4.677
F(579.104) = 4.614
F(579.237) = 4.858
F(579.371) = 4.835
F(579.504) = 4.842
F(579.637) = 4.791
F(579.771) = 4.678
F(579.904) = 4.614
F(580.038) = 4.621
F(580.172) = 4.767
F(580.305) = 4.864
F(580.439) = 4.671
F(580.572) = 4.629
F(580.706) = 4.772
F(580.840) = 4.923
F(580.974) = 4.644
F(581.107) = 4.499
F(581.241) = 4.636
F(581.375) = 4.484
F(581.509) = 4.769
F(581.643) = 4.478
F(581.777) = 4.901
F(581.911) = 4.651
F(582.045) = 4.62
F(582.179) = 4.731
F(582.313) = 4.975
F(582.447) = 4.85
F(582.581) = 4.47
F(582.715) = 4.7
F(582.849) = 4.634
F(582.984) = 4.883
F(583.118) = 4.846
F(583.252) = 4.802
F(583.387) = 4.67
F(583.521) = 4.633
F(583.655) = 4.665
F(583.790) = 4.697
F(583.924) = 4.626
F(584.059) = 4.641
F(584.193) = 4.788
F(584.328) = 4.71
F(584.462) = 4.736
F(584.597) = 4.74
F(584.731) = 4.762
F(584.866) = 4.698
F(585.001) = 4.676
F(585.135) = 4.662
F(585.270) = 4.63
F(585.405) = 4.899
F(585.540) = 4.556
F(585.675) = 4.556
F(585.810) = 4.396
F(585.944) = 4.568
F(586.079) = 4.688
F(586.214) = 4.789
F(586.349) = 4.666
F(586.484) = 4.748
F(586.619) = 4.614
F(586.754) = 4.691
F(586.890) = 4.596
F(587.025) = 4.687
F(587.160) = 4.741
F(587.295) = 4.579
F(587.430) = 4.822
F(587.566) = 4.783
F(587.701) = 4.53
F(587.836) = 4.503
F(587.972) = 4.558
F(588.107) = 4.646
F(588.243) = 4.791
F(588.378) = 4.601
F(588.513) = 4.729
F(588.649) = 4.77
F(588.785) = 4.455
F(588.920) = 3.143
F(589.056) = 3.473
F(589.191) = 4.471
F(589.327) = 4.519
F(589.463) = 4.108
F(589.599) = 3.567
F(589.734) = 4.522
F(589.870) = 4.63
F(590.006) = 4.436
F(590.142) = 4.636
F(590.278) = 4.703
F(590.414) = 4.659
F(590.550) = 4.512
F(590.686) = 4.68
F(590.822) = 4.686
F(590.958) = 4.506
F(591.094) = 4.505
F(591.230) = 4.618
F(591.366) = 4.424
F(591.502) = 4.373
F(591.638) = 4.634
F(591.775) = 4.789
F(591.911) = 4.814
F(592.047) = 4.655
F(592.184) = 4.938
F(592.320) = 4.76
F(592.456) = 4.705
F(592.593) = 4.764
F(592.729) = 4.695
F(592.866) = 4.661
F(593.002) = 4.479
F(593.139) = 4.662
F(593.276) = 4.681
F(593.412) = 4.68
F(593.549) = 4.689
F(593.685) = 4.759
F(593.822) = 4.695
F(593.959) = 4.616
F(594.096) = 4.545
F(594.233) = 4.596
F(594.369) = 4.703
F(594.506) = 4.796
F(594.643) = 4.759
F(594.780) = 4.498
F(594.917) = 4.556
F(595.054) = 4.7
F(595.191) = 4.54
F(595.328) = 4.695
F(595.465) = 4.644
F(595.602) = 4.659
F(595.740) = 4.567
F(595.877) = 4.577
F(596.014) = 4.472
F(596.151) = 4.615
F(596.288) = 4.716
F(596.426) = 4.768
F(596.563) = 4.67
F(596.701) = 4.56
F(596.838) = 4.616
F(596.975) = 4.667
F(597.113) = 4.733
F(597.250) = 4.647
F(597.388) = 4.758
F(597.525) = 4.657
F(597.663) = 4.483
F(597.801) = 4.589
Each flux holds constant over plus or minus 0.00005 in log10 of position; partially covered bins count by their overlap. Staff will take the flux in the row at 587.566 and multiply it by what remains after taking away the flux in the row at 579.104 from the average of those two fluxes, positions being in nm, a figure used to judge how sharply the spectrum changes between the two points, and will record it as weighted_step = 0.4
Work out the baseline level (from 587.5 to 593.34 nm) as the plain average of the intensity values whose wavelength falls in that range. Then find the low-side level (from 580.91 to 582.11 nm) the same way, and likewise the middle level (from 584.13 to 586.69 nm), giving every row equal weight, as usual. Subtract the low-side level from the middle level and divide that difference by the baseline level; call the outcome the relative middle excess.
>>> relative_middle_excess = 0.010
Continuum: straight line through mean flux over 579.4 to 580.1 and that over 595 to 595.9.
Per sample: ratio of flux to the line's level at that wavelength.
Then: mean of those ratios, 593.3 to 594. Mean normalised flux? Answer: 1.01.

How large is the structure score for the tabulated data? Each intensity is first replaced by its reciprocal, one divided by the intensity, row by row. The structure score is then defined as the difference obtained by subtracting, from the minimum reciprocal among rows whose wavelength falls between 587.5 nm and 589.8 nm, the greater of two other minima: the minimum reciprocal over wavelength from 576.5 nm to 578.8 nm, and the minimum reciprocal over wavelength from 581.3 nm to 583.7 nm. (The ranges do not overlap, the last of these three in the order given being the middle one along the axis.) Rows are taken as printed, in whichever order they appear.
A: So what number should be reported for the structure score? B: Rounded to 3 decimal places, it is 0.007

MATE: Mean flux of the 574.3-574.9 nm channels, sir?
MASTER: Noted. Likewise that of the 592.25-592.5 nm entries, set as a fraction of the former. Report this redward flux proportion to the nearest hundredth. 1.00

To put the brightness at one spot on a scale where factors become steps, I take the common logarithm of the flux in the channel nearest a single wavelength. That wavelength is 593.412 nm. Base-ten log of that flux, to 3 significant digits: 0.670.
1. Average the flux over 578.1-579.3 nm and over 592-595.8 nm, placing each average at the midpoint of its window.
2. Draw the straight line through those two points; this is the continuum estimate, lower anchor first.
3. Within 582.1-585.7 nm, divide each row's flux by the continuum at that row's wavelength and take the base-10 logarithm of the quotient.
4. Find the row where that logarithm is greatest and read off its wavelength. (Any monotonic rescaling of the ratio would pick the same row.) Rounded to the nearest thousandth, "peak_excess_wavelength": 582.313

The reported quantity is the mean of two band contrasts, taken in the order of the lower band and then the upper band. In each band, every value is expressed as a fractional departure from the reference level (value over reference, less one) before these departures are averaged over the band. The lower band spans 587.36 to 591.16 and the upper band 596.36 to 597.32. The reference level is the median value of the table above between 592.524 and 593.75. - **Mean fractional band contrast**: -0.025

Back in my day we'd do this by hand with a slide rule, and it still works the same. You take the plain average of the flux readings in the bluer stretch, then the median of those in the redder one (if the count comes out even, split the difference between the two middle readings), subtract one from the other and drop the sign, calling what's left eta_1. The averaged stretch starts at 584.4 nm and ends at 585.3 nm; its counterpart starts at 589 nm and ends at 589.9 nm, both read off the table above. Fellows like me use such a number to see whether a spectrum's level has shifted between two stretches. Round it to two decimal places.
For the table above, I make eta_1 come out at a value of 0.23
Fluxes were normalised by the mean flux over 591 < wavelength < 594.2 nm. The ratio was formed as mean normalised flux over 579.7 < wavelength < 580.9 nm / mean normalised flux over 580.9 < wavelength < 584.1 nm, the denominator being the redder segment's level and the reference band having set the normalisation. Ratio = 1.01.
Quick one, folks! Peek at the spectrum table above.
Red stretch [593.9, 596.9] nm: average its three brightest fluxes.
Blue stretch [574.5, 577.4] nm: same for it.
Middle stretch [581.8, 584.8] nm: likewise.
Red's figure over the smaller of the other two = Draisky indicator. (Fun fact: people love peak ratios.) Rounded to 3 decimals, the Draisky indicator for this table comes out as 0.974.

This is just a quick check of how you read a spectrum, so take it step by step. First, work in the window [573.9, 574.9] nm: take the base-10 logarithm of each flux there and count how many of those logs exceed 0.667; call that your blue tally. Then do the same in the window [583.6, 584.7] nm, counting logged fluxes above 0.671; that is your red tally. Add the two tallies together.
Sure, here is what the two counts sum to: 11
